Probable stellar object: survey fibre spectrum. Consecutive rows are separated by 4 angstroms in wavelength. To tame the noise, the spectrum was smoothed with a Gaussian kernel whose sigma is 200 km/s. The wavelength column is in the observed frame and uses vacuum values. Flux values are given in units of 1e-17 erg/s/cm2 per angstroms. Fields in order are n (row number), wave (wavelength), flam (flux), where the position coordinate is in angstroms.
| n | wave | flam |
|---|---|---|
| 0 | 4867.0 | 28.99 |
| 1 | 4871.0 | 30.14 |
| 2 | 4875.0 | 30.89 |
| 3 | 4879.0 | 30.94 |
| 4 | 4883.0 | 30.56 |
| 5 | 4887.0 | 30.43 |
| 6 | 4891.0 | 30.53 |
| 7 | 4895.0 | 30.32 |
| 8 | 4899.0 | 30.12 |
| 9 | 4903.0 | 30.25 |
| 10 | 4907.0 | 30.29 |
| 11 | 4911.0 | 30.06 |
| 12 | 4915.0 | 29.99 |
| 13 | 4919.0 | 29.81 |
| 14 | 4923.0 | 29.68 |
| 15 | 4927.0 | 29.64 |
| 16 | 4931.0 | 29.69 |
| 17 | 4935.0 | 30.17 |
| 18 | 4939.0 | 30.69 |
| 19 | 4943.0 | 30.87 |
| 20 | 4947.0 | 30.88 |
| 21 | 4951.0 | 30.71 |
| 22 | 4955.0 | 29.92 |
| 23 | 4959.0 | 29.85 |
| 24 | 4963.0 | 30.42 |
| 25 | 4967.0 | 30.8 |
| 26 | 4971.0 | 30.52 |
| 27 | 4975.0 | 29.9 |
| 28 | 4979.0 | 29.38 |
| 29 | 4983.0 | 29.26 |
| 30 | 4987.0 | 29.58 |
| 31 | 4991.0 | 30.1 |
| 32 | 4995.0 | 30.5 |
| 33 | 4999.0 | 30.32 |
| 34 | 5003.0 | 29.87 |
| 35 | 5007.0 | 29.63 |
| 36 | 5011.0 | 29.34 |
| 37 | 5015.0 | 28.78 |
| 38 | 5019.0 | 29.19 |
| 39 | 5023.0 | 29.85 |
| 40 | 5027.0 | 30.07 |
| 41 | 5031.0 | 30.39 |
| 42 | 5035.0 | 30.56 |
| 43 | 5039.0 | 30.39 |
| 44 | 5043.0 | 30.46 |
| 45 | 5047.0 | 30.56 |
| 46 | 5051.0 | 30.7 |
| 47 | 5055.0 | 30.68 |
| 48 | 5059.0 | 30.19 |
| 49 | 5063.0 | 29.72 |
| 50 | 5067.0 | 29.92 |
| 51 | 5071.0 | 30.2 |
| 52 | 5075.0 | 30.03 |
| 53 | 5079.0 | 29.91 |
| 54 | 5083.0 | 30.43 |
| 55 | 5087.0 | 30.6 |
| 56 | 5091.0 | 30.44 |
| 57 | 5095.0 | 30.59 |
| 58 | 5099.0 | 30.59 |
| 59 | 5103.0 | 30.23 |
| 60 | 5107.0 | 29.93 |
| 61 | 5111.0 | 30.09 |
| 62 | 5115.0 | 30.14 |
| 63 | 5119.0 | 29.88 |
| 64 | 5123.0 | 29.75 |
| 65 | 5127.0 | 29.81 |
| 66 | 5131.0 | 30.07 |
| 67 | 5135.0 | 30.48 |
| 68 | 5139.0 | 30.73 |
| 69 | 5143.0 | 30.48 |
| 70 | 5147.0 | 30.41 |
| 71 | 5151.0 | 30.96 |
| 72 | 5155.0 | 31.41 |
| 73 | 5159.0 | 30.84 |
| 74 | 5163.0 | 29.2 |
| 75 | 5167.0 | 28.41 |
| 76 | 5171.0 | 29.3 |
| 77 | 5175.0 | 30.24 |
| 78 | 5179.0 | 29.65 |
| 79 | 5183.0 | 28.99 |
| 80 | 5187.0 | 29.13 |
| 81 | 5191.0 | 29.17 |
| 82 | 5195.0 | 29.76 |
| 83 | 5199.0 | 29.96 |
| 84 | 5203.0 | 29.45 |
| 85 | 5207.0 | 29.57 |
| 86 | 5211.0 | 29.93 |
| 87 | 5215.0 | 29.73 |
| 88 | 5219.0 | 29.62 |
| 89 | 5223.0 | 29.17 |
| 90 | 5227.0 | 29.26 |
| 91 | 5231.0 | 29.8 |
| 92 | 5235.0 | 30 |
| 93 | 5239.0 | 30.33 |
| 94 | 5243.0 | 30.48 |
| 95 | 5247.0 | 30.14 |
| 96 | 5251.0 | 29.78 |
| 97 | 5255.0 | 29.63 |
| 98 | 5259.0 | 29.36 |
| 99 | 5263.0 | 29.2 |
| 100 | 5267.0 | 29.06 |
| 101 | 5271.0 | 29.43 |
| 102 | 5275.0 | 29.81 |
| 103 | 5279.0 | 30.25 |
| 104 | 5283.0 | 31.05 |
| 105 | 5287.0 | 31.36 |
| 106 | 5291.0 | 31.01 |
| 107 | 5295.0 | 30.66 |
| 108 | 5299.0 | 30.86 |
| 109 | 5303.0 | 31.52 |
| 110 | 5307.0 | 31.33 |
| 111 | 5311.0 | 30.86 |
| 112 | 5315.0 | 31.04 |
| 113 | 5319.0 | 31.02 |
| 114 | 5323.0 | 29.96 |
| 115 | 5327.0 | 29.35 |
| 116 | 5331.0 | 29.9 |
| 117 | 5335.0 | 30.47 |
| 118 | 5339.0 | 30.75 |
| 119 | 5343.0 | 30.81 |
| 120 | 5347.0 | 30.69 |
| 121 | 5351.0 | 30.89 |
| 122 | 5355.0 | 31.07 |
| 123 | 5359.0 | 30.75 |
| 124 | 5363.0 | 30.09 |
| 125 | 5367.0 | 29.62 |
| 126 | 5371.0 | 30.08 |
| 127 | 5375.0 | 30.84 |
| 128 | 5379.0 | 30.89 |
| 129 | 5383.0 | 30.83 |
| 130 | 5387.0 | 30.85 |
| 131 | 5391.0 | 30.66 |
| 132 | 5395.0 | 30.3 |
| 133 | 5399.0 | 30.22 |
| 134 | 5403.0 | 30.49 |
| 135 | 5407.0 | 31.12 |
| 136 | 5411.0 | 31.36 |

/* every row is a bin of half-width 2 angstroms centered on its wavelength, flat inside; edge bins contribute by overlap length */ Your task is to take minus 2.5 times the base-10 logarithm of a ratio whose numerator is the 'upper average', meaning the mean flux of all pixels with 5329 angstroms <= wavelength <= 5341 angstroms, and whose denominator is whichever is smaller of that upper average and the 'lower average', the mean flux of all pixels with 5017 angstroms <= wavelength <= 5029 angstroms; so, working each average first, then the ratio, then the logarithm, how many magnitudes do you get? -0.024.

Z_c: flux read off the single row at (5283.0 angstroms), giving 31.05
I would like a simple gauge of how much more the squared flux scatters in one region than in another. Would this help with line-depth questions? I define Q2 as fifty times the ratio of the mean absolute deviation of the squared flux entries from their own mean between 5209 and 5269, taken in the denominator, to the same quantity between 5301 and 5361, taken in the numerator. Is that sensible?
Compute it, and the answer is 61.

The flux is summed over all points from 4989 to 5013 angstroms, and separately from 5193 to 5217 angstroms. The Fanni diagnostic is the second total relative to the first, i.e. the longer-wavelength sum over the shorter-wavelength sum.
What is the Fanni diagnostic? 0.99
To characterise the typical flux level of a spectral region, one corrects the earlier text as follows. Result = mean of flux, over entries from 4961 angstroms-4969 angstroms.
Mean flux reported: 30.61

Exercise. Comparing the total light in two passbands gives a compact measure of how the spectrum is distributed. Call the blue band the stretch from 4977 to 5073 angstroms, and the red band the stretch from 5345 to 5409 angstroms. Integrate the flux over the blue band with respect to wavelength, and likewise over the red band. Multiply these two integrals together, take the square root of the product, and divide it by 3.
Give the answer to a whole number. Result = 791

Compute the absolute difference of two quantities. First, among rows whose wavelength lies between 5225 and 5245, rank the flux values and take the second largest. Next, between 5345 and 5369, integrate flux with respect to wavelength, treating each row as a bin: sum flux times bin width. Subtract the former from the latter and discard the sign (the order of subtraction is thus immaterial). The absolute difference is 702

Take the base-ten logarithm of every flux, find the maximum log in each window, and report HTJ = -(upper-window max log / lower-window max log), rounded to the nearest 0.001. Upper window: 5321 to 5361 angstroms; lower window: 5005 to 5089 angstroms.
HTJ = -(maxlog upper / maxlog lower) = -1.003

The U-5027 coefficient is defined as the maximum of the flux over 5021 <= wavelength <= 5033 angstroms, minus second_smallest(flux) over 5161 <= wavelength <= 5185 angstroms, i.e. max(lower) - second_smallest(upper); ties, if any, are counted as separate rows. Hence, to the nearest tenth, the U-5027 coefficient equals 1.4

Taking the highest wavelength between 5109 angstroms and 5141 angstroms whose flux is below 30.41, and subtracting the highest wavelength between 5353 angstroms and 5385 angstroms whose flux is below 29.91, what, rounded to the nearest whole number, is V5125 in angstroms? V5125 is -236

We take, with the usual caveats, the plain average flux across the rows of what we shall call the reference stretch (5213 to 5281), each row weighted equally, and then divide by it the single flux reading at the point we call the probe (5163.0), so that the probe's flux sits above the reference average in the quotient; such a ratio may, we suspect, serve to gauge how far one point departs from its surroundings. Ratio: 0.98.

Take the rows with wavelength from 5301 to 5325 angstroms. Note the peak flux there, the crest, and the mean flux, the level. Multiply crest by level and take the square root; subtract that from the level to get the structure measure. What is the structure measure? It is -0.28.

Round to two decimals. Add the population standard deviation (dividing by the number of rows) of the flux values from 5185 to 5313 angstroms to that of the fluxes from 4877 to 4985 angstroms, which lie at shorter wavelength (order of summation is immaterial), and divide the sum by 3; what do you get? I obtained 0.39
